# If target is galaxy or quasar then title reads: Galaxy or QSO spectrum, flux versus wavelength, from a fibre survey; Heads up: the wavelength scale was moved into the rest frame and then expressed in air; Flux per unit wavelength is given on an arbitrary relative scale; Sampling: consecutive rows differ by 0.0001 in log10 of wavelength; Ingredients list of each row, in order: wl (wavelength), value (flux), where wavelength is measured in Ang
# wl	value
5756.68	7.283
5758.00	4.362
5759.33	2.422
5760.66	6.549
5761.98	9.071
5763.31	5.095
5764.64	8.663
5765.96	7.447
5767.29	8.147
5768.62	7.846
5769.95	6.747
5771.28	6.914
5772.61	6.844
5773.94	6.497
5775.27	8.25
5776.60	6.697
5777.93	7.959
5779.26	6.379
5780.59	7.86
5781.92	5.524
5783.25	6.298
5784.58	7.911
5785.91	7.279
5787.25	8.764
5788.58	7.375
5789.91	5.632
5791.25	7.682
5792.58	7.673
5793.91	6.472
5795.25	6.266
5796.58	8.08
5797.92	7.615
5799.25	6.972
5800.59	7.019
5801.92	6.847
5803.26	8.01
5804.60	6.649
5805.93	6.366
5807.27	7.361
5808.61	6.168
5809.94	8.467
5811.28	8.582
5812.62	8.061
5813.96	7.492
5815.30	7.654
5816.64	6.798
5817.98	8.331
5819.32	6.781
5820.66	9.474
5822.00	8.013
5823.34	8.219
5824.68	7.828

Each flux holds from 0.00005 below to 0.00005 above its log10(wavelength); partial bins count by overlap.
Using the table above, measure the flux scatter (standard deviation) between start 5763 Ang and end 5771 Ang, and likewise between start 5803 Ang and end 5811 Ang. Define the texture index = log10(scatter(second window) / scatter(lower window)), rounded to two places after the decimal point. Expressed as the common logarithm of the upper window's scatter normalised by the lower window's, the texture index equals -0.13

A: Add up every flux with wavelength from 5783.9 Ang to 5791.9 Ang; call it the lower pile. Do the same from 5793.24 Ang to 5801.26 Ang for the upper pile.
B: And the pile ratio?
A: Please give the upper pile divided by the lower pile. 0.95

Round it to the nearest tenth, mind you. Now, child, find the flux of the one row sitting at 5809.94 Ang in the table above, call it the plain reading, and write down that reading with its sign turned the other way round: -8.5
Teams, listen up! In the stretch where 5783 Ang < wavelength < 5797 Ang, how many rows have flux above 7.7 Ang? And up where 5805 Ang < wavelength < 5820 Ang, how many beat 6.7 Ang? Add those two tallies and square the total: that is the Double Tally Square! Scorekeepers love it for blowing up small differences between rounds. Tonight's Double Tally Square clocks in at 144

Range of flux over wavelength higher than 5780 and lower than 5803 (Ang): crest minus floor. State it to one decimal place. 3.2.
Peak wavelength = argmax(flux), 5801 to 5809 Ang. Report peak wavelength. 5803.26 Ang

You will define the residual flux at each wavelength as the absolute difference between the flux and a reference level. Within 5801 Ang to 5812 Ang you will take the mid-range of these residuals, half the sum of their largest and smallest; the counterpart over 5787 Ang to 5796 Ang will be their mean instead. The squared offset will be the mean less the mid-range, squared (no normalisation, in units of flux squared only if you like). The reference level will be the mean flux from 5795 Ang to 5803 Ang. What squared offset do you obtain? 0.00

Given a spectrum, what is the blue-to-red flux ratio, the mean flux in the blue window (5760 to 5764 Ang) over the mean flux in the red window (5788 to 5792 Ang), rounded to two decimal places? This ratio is 1.00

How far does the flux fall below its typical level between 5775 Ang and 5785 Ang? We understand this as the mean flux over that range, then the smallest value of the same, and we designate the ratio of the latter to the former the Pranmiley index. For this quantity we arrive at 0.78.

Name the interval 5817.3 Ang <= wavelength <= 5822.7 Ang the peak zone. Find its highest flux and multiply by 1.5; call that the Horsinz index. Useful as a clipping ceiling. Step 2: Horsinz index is 14.2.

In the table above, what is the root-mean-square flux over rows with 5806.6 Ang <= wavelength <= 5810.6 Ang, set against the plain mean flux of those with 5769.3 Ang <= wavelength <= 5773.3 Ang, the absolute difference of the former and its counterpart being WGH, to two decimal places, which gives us 0.56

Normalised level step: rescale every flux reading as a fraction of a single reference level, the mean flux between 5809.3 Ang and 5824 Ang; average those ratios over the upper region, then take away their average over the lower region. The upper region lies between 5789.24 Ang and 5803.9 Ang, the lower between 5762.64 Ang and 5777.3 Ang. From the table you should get -0.01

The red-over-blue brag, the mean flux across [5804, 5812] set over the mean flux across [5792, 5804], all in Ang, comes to 1.01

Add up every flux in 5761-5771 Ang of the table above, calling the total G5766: 53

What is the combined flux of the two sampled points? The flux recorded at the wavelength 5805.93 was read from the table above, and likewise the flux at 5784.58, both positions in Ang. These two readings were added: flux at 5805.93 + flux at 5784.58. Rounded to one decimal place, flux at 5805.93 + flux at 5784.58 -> 14.3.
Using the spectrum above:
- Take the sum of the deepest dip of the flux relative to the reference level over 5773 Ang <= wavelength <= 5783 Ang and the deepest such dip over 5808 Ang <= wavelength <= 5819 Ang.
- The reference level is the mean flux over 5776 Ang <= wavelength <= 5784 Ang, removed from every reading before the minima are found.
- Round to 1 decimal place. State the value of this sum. -1.9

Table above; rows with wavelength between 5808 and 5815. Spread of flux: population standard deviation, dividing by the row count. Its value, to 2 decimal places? 0.88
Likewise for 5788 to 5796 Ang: 0.78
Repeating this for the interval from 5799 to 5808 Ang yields 0.49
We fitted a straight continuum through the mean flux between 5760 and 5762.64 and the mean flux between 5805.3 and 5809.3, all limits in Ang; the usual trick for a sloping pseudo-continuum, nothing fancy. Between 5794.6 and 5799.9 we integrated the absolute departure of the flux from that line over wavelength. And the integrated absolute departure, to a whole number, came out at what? 4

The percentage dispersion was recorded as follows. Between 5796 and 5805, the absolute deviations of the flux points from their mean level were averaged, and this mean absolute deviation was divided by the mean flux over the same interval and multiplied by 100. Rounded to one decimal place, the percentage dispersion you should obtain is 6.9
